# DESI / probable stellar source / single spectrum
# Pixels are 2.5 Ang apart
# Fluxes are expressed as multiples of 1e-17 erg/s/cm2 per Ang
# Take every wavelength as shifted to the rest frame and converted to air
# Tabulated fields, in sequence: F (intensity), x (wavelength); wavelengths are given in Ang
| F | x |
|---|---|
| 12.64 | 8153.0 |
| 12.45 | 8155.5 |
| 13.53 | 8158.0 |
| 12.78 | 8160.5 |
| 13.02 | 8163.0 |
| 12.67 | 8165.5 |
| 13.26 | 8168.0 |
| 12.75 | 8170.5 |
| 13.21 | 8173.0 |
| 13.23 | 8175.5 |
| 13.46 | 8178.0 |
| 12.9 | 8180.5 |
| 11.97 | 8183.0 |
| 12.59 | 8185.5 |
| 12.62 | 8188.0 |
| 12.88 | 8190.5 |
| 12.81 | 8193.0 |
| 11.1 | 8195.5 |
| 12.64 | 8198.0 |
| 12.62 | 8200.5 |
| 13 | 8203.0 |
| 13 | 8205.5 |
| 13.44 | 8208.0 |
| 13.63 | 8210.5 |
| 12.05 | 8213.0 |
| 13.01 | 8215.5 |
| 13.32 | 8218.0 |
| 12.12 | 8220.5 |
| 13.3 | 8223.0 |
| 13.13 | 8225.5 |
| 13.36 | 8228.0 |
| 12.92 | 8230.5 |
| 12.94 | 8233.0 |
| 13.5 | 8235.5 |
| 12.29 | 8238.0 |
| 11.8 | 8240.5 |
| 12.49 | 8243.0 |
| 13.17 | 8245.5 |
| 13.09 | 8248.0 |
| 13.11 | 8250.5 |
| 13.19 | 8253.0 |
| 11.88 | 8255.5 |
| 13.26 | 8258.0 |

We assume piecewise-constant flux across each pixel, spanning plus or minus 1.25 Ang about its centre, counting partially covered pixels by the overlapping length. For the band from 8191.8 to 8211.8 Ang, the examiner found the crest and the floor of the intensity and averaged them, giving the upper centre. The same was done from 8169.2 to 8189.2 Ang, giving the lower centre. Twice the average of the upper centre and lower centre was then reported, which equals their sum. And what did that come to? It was 25.1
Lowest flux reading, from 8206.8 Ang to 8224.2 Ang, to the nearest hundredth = 12.05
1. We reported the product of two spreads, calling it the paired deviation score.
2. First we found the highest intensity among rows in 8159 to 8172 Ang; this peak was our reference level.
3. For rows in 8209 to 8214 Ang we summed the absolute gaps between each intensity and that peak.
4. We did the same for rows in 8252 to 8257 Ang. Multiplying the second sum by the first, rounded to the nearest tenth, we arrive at 2.3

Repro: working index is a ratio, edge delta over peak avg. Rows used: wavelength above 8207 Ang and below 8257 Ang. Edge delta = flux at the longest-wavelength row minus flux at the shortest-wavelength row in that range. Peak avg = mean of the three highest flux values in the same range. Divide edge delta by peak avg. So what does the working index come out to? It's -0.12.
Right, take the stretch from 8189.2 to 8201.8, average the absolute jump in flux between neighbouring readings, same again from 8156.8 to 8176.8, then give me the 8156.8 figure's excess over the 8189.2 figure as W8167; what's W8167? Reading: -0.42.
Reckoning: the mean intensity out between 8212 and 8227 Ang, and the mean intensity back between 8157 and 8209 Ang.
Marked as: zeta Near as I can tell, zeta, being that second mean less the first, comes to 0.0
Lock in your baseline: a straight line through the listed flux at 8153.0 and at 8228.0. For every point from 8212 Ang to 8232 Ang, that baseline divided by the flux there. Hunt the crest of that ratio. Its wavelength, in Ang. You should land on 8213.0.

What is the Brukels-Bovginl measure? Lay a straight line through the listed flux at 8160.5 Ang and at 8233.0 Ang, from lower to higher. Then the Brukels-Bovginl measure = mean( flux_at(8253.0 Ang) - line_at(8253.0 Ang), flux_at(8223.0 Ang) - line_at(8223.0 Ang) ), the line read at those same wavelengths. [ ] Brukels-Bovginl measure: 0.29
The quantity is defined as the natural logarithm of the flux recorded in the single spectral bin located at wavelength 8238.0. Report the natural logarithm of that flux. 2.51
